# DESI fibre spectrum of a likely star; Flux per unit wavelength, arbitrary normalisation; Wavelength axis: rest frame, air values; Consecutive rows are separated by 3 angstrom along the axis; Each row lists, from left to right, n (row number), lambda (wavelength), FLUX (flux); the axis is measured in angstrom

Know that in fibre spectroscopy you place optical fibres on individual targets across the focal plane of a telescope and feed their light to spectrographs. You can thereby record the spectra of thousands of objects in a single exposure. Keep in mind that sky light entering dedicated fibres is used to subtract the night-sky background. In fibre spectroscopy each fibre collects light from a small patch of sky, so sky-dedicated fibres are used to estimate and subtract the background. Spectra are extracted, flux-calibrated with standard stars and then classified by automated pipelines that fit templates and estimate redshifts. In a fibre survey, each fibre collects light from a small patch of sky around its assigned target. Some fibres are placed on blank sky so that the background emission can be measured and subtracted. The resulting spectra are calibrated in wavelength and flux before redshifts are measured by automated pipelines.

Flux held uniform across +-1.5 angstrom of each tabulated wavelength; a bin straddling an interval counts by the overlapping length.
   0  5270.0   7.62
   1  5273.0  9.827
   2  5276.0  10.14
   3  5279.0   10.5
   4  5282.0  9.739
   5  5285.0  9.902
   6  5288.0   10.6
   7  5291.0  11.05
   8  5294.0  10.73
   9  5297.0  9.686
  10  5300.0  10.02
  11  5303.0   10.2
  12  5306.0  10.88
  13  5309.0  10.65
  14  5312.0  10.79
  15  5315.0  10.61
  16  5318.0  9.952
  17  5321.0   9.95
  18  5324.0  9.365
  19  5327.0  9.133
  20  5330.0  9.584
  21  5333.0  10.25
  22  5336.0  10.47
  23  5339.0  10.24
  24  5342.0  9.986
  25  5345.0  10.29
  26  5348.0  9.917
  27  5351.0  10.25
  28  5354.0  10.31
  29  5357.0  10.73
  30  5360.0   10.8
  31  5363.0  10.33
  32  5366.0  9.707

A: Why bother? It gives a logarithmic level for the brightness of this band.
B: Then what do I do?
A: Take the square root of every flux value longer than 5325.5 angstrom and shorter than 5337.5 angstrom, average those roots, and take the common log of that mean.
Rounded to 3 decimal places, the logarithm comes 0.497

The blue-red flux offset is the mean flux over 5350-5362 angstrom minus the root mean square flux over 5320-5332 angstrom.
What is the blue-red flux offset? 1.0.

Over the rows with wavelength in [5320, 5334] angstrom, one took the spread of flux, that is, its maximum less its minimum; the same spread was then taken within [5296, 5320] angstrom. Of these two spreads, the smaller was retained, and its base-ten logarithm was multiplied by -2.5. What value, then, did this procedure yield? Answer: -0.12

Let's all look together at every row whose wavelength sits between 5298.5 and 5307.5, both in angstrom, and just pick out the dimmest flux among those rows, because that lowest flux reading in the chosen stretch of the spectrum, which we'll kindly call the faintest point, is 10.02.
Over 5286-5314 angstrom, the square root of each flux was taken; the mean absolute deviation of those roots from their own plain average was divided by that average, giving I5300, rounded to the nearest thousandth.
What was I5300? 0.017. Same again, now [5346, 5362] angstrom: 0.014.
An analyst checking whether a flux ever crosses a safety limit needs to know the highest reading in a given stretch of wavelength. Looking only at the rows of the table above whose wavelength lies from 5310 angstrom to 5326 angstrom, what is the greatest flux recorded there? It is 10.79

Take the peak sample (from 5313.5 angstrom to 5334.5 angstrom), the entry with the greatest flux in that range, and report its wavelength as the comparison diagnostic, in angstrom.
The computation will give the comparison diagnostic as 5315.0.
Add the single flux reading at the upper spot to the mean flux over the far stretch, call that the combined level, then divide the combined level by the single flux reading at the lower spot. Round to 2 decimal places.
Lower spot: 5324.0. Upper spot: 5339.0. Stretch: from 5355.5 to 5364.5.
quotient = 2.23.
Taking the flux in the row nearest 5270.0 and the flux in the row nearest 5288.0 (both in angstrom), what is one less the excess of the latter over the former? -2.0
